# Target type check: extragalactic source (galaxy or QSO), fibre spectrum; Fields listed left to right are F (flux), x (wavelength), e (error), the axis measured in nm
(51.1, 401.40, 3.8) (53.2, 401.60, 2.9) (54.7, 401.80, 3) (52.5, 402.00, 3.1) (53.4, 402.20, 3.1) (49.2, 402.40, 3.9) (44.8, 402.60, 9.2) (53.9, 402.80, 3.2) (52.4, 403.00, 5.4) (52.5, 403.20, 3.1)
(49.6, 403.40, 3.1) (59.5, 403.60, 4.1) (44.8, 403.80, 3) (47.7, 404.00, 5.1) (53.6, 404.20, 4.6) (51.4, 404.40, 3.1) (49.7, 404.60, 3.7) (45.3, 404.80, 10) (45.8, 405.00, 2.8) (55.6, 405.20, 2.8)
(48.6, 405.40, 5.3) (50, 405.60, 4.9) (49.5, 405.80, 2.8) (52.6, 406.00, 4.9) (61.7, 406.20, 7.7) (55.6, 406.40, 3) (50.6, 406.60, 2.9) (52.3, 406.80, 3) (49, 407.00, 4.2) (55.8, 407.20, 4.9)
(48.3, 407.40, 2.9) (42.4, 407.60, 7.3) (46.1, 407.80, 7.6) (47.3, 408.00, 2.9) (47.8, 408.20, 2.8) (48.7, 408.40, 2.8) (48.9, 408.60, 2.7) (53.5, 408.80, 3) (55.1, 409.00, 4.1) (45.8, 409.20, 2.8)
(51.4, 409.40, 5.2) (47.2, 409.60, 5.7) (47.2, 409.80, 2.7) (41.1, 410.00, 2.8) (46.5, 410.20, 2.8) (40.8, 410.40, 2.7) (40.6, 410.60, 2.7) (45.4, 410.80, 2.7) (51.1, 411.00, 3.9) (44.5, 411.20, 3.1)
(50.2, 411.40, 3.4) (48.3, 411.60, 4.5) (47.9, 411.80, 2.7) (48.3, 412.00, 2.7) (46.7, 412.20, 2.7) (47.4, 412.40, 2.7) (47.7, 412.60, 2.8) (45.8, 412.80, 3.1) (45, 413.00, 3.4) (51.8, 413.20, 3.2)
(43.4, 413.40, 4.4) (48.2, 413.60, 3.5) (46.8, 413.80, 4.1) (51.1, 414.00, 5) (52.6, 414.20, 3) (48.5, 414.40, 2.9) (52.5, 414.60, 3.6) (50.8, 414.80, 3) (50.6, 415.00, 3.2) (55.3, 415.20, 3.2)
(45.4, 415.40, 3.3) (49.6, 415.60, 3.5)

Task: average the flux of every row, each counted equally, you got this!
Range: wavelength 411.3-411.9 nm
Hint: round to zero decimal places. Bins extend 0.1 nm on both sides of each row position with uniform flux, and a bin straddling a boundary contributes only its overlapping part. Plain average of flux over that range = 49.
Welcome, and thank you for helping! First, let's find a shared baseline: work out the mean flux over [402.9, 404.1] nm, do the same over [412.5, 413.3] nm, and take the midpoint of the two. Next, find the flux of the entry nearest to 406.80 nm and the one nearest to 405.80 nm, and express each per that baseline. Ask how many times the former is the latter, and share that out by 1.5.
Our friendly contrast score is 0.70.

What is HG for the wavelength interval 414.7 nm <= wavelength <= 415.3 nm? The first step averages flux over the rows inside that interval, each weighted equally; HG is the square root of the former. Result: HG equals 7.2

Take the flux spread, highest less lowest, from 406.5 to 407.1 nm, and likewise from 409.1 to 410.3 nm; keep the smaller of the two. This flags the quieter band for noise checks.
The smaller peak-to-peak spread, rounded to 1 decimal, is 3.3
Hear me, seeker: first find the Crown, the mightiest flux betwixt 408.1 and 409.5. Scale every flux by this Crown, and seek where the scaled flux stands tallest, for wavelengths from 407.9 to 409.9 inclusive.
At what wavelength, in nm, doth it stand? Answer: 409.00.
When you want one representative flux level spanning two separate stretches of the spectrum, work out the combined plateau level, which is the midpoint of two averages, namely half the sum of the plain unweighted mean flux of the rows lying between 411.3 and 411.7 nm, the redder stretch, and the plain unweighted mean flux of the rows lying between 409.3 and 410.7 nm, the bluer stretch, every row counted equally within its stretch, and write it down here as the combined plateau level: 47.1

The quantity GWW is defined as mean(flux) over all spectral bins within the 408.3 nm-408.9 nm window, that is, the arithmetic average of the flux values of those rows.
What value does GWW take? 50.4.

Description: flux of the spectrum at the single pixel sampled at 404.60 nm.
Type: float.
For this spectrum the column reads 49.7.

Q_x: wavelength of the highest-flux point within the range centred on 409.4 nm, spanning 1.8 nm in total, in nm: 409.00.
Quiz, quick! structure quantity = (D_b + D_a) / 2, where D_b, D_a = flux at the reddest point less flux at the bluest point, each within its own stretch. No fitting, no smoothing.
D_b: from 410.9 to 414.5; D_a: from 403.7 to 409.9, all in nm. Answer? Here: 0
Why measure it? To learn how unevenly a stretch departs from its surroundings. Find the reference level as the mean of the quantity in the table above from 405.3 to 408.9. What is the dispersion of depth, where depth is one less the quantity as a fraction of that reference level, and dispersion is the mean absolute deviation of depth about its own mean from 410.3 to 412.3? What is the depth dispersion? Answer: 0.056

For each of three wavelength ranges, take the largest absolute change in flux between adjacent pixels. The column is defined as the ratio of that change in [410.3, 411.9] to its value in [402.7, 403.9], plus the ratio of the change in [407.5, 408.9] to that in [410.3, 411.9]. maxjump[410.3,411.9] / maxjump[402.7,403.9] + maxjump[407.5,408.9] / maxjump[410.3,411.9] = 1.1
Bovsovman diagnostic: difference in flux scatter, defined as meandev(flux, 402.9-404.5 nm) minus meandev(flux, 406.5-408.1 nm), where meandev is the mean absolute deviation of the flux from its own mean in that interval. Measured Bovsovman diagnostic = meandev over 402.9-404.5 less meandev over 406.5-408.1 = 0.1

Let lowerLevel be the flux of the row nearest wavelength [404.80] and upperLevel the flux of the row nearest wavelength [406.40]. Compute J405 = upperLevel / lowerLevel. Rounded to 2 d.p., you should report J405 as 1.23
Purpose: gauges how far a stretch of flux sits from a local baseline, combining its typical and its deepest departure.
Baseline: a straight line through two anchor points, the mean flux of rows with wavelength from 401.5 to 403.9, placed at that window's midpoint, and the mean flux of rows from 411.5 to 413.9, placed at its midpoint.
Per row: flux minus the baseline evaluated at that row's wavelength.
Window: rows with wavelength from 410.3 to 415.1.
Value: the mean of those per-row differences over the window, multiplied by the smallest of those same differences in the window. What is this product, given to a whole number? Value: -4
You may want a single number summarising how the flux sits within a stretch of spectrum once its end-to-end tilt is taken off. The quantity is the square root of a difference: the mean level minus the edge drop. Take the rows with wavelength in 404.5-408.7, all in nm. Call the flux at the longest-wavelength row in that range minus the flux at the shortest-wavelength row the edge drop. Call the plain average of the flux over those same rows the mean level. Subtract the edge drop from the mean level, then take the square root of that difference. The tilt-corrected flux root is 7.13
